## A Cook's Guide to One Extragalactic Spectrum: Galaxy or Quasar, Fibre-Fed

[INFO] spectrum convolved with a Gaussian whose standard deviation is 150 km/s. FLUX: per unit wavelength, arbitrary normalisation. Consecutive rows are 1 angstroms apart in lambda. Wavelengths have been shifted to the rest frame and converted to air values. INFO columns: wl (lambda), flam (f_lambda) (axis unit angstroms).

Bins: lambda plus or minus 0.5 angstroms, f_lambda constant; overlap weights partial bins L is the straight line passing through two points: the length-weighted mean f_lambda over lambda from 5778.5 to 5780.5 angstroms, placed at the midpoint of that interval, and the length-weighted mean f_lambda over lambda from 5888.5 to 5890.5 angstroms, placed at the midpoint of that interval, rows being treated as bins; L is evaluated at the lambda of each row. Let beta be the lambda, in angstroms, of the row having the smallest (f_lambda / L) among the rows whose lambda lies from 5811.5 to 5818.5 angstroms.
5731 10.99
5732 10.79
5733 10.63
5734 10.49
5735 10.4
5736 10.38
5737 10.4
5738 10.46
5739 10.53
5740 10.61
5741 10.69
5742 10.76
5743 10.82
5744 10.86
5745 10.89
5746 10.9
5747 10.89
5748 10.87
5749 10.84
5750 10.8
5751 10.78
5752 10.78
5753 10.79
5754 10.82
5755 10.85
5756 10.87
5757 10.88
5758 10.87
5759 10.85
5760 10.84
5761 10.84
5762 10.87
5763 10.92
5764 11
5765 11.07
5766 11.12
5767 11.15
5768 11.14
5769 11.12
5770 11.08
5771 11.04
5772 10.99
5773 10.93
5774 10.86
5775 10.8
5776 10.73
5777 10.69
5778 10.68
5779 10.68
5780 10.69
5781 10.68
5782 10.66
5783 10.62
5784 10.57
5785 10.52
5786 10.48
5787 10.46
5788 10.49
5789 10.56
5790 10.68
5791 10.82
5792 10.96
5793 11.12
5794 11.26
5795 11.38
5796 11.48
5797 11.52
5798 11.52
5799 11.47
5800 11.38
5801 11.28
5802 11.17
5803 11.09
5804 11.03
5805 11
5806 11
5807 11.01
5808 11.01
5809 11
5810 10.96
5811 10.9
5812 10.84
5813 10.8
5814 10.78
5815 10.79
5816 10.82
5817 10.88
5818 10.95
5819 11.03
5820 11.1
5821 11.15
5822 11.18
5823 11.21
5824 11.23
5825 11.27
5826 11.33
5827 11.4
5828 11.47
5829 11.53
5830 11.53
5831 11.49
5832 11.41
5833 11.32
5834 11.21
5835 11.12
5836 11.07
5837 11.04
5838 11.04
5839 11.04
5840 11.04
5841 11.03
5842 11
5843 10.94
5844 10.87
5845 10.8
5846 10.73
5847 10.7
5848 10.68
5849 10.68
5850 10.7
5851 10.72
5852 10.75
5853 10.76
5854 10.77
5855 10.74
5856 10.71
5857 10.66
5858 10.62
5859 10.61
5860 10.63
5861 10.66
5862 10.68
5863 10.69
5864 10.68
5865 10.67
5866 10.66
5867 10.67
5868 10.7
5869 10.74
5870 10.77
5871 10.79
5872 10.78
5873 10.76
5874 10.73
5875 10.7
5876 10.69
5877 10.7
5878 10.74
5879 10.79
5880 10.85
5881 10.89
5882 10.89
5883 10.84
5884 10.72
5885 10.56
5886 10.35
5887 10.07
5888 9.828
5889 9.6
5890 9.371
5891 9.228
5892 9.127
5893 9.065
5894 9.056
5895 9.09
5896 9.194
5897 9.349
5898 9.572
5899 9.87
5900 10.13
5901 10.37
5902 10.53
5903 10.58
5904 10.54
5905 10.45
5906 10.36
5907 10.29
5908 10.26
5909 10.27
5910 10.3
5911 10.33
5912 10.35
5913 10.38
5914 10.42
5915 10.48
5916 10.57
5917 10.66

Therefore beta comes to 5814 angstroms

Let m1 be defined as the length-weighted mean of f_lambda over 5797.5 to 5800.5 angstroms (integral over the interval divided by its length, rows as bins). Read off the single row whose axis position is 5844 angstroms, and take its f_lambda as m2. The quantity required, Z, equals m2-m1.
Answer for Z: -0.6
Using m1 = 11.5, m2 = 10.87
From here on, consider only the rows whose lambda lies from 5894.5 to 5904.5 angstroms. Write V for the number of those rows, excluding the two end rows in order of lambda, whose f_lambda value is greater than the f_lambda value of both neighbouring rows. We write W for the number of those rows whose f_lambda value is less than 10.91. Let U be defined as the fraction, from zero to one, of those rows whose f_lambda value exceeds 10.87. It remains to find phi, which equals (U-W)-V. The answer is -11.0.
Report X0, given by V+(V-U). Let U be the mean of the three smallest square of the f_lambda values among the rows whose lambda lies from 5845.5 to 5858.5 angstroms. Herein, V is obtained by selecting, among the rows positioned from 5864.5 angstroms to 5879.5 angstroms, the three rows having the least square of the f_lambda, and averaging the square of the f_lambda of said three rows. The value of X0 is 114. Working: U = 113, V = 114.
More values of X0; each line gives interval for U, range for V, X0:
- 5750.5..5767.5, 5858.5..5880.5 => 110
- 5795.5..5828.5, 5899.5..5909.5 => 92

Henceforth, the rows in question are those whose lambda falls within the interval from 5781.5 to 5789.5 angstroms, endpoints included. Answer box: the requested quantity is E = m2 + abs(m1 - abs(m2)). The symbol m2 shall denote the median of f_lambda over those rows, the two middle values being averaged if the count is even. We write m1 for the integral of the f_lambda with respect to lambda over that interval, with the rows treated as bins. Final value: 84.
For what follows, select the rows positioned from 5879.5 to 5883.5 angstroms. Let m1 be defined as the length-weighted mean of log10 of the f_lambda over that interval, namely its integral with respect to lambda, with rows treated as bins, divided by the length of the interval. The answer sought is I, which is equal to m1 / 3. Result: 0.345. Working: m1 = 1.04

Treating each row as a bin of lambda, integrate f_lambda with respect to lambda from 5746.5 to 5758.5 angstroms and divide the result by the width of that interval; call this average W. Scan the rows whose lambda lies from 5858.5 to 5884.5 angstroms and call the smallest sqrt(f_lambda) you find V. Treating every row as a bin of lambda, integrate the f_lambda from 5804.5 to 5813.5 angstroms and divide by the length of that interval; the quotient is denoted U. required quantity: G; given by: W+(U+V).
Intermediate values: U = 10.9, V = 3.26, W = 10.84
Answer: 25.0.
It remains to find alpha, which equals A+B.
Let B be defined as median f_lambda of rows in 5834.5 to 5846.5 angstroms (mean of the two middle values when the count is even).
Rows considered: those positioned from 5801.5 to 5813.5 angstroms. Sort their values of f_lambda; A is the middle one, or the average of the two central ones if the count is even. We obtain 22.0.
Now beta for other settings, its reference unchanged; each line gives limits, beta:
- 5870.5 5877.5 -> 5875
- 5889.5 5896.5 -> 5893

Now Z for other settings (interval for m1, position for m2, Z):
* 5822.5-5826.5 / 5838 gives -0.2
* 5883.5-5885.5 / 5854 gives 0.1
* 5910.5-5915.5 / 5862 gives 0.3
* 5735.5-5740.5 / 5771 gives 0.6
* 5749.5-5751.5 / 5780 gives -0.1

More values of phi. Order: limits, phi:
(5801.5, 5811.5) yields 0.0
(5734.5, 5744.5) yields -10.0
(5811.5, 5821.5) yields -5.5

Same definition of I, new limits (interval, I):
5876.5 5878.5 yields 0.343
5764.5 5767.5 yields 0.349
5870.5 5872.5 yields 0.344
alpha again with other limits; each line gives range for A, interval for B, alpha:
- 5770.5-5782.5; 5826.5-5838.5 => 22.1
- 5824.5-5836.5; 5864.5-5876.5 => 22.1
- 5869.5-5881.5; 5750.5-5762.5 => 21.6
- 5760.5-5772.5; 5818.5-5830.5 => 22.3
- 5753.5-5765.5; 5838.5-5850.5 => 21.7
